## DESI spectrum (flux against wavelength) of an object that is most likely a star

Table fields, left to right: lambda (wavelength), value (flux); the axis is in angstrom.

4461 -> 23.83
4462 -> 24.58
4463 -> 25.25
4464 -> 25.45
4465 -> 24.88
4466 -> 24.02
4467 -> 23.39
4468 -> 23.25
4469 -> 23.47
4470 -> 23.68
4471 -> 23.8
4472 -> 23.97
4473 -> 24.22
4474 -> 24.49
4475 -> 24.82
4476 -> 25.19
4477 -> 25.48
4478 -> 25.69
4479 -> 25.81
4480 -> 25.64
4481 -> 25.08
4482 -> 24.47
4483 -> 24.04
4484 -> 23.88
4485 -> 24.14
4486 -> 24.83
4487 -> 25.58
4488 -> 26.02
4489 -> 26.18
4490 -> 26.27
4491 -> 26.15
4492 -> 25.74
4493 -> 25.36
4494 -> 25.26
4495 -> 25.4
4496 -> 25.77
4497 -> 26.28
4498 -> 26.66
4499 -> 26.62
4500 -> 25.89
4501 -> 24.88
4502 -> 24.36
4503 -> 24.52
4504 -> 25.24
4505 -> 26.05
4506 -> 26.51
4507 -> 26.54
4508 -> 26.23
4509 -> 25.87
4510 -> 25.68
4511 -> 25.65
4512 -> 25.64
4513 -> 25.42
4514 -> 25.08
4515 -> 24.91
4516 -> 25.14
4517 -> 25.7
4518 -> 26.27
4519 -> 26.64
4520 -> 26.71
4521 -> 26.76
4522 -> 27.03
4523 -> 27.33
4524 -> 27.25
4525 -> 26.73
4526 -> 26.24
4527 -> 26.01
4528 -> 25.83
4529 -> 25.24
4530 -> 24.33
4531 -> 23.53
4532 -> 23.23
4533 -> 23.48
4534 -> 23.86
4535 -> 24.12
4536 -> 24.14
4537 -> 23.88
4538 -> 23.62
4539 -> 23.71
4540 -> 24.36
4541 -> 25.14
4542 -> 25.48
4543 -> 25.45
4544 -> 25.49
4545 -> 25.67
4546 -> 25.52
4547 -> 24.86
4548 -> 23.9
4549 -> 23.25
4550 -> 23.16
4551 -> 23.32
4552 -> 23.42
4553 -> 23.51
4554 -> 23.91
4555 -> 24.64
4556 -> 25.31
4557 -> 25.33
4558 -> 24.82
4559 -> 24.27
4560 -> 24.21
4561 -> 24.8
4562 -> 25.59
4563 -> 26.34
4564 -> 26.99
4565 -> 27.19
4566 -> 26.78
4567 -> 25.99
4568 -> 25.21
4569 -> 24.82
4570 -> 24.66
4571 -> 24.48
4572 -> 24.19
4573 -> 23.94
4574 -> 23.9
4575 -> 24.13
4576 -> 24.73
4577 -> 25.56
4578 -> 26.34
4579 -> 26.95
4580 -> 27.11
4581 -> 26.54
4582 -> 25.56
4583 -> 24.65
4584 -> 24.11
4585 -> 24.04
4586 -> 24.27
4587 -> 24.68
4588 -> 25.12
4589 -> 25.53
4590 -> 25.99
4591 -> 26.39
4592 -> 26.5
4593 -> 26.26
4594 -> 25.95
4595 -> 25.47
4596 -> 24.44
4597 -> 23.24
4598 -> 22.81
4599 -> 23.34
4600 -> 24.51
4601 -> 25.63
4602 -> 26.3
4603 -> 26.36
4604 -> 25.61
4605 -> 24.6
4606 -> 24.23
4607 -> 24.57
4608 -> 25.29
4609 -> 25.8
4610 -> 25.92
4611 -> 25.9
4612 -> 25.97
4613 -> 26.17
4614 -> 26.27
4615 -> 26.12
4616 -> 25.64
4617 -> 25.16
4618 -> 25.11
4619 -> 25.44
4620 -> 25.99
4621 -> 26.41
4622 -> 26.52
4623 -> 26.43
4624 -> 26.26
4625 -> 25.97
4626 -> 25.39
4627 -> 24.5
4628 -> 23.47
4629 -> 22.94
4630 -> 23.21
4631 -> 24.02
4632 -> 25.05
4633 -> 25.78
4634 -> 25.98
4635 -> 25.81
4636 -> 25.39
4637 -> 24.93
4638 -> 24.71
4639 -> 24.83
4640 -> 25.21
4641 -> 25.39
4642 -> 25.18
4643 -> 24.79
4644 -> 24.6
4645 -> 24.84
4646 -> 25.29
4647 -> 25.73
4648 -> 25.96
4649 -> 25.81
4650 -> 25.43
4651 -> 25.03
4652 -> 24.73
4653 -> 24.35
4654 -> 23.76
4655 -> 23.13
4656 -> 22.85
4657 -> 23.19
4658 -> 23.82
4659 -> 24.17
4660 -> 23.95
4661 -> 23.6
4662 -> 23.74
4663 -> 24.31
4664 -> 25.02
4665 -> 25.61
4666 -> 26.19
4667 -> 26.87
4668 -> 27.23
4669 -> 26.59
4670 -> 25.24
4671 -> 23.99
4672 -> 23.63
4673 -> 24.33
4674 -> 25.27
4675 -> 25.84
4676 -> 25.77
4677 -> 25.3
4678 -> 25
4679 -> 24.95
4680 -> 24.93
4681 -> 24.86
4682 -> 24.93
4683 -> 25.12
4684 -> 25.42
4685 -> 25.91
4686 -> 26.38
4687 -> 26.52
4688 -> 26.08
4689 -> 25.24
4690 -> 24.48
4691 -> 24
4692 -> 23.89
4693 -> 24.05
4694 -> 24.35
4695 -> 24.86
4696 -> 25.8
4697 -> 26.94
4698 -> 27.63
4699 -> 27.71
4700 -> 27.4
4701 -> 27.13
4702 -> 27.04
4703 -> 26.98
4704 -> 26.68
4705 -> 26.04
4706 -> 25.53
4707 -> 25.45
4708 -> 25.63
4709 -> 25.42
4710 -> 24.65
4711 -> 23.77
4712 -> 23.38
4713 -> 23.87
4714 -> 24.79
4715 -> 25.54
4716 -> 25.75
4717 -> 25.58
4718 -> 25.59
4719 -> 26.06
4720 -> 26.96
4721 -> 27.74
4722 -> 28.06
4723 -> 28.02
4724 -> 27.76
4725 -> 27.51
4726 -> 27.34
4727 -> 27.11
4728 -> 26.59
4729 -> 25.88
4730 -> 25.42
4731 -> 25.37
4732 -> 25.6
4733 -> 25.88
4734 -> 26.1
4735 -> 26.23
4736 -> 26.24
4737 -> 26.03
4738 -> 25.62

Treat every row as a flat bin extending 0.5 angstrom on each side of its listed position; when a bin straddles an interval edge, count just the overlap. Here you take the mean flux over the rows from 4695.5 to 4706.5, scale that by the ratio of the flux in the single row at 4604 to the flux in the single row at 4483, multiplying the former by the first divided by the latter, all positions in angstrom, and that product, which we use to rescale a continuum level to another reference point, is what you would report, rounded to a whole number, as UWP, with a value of 29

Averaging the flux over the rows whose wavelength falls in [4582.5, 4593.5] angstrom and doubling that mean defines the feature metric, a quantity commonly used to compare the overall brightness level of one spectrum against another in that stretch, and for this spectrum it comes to 50.5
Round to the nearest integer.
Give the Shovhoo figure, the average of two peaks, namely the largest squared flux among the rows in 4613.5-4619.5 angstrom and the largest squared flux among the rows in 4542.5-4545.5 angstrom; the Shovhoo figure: 675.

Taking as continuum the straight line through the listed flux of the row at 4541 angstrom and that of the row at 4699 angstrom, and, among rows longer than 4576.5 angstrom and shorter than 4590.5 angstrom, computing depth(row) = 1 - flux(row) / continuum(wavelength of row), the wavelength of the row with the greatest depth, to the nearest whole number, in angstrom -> 4585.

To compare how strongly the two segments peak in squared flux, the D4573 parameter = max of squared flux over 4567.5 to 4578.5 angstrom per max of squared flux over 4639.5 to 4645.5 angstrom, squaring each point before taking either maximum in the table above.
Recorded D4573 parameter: 1.08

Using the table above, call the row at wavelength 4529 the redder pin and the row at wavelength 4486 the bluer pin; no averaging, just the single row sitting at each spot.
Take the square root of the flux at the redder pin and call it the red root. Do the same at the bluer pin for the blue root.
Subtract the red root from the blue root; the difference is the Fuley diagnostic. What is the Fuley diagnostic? -0.041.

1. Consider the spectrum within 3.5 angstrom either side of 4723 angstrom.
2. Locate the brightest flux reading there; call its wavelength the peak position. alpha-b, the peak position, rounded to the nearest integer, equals 4722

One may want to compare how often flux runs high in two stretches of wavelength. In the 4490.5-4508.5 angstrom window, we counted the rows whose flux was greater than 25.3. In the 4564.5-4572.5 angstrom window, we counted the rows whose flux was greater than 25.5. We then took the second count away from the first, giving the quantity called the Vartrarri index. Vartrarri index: 10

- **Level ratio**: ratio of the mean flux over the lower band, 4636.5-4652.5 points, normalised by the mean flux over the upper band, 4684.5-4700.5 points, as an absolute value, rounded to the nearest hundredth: 0.98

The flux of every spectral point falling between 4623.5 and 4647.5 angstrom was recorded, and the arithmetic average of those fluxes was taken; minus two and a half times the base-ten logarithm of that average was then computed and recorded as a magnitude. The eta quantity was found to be -3.49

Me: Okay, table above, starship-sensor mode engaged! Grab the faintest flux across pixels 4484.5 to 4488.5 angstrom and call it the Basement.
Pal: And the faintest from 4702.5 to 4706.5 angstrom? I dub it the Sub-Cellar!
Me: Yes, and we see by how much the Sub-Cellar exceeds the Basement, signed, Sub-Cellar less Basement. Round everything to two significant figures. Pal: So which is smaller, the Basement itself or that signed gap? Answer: 1.4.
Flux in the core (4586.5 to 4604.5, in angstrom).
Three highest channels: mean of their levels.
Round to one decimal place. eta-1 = 26.4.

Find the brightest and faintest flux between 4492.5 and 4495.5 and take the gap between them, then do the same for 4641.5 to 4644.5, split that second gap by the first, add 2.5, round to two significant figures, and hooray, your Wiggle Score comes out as 6.6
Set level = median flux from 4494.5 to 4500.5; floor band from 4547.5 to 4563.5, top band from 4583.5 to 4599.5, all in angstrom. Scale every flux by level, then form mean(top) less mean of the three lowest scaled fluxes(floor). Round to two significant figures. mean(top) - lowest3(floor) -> 0.063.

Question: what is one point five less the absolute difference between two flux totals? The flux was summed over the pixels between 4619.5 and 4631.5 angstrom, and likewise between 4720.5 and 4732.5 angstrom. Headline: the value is -20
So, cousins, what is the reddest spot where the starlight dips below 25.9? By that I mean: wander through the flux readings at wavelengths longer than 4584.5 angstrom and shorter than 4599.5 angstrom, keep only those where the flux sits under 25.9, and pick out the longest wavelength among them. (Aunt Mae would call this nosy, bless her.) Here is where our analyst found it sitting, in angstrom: 4599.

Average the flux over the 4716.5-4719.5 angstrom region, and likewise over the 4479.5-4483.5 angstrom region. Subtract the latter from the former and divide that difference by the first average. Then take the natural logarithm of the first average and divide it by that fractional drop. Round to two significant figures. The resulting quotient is 89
